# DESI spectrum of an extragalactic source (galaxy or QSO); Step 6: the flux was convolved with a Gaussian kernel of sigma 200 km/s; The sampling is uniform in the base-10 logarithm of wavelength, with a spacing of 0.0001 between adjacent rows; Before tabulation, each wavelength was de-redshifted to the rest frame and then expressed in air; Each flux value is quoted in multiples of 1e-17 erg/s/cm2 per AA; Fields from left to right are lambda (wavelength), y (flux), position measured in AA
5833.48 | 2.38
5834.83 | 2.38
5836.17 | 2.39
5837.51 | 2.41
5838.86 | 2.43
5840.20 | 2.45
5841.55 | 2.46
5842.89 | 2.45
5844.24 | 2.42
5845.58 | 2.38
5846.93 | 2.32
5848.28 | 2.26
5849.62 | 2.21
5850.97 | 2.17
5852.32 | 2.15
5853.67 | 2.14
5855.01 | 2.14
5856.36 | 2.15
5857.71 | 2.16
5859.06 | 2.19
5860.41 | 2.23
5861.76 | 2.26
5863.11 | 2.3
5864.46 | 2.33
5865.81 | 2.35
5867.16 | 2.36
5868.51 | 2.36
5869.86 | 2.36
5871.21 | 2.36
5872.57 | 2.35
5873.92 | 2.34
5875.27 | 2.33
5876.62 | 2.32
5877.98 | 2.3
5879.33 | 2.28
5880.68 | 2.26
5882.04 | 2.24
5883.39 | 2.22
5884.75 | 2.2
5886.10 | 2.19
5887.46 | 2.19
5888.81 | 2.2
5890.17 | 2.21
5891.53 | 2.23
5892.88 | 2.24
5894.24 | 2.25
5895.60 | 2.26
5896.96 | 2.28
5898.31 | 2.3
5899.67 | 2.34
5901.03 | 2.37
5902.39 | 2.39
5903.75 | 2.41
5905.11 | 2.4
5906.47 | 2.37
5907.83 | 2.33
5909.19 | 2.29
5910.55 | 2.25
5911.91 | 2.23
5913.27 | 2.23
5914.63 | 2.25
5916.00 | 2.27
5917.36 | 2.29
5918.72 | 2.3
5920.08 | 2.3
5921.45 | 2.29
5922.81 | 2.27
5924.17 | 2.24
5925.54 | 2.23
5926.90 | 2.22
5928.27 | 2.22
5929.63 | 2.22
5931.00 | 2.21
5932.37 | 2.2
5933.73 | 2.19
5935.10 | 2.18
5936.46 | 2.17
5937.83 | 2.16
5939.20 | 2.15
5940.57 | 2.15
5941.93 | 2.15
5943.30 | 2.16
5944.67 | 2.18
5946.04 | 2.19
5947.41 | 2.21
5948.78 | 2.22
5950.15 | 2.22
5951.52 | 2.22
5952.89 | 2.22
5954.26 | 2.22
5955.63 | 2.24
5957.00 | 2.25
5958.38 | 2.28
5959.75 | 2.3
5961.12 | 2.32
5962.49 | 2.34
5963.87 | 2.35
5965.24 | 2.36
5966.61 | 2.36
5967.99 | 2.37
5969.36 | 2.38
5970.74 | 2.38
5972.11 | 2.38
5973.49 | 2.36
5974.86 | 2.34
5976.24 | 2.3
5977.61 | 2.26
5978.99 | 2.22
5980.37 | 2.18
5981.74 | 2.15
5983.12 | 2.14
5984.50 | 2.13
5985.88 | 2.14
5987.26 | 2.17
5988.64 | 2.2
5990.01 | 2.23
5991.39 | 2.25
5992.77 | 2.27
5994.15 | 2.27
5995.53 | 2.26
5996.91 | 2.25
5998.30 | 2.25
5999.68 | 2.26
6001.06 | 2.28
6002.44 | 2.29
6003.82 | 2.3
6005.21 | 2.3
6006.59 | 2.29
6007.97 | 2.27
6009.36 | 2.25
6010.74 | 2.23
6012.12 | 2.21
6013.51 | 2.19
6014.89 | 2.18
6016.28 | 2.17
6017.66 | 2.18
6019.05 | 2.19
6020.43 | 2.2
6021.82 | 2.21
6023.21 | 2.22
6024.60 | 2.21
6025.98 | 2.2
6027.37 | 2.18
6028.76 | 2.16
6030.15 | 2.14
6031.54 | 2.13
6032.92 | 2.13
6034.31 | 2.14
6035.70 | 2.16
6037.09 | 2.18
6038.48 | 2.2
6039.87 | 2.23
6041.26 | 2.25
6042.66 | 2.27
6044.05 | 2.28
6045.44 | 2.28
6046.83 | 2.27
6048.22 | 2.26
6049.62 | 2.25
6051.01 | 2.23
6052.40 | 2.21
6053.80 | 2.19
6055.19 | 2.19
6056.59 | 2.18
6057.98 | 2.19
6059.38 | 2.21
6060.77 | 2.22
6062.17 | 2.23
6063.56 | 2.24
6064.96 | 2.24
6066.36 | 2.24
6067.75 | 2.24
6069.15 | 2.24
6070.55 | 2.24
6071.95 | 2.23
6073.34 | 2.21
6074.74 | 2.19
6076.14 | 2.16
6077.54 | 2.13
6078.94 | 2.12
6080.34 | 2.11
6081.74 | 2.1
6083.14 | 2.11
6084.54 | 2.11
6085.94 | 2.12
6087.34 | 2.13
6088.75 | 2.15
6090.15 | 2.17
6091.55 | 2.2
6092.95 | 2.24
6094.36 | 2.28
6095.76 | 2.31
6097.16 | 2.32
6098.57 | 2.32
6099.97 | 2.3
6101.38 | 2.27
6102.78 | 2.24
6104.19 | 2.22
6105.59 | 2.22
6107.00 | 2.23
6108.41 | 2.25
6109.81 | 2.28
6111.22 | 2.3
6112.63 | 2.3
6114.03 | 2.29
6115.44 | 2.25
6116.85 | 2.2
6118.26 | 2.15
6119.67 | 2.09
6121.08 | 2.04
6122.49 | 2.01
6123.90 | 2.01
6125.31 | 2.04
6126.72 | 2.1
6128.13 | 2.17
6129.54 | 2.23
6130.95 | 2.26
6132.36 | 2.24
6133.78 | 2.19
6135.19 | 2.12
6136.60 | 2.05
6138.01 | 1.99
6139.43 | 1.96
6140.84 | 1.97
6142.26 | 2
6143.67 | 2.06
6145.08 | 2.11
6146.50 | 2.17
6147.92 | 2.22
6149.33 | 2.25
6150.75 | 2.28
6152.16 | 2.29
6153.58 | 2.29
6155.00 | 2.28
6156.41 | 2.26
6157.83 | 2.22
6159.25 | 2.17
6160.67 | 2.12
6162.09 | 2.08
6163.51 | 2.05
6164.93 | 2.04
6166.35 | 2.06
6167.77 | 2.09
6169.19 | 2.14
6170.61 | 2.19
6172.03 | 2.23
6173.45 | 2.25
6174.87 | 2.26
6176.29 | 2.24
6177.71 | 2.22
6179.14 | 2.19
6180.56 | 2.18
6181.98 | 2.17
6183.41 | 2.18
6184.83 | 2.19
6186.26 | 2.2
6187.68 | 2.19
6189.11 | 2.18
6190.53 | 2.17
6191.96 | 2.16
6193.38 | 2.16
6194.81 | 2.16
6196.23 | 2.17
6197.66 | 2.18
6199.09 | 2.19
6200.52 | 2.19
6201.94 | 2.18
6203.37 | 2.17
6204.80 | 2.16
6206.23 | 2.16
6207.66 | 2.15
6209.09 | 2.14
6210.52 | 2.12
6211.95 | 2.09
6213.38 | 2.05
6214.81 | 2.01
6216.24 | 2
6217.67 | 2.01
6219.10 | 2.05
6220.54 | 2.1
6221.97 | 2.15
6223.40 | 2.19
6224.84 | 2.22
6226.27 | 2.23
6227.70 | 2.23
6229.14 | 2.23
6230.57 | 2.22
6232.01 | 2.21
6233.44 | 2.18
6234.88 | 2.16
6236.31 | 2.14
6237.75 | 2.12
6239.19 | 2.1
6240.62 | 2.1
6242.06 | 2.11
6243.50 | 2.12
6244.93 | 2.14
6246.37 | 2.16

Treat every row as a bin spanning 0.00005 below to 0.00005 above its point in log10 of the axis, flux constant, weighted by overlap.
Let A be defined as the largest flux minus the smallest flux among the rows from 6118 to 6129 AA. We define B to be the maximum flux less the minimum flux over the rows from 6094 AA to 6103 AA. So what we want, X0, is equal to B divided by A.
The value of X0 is 0.5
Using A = 0.16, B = 0.08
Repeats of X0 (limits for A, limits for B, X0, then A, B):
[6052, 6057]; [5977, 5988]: 4.3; 0.03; 0.13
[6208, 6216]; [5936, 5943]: 0.2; 0.13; 0.02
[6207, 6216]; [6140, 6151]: 2.2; 0.14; 0.31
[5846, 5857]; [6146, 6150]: 0.4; 0.18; 0.08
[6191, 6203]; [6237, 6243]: 0.7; 0.03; 0.02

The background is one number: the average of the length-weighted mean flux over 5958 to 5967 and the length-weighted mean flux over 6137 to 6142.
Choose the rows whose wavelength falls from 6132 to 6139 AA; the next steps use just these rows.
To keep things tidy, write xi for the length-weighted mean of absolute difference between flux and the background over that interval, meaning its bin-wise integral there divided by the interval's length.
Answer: 0.09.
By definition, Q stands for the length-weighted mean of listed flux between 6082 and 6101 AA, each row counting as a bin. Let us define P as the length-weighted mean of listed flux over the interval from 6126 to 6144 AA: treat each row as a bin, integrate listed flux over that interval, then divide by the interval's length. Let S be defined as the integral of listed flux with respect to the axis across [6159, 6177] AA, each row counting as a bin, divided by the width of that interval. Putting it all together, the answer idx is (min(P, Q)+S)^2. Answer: 18.1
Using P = 2.10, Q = 2.21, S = 2.15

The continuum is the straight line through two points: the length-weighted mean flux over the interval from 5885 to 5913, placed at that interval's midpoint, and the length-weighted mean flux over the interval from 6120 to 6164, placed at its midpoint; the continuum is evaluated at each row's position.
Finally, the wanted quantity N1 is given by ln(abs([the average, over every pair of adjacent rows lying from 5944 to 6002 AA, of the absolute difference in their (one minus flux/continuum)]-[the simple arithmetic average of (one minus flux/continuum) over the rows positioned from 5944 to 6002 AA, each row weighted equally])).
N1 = -4.1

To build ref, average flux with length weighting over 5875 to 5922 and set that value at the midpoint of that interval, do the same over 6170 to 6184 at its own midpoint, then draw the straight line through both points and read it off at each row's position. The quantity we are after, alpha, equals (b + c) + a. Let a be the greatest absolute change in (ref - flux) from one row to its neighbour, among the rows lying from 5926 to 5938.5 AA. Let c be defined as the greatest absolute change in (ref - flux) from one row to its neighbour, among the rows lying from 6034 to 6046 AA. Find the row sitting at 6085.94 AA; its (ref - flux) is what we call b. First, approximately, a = 0.010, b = 0.11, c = 0.030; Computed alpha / 0.15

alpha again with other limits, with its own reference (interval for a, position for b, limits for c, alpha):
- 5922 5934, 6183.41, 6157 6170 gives 0.11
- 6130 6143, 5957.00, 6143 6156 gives 0.15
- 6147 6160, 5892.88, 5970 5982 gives 0.13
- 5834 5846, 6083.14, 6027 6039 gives 0.18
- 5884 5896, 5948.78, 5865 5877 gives 0.08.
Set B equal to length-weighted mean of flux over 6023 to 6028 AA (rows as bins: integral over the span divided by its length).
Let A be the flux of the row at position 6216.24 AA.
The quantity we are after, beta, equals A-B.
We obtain -0.20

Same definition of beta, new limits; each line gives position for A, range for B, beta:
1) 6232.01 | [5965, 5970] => -0.16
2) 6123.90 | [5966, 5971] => -0.36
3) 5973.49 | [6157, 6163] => 0.22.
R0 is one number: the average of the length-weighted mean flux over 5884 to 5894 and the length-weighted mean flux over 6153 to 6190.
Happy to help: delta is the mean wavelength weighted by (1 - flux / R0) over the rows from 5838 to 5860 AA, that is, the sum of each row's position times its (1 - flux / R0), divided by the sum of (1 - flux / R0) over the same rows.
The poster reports 5840.5 AA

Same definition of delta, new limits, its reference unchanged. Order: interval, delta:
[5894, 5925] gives 5907.6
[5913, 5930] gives 5920.2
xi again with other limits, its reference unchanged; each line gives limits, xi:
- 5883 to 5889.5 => 0.04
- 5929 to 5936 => 0.04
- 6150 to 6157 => 0.12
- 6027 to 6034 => 0.02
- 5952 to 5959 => 0.09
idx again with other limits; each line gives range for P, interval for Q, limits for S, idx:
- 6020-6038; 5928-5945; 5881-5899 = 19.4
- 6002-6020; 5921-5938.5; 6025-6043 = 19.3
